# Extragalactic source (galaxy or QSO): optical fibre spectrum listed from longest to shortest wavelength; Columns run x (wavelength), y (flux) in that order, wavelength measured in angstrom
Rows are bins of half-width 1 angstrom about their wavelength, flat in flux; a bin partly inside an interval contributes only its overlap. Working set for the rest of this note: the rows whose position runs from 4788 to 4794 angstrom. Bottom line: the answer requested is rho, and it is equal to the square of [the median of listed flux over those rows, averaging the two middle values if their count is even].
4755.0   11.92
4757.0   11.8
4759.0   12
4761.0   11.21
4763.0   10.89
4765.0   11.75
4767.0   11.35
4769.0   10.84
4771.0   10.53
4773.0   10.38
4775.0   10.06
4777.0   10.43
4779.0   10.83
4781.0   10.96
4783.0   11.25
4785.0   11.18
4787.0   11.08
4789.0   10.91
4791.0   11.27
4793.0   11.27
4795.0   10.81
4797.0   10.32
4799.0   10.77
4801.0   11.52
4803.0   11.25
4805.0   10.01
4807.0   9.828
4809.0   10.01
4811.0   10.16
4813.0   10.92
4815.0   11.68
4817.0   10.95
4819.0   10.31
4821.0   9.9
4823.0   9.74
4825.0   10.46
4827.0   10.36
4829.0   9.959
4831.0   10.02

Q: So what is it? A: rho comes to 127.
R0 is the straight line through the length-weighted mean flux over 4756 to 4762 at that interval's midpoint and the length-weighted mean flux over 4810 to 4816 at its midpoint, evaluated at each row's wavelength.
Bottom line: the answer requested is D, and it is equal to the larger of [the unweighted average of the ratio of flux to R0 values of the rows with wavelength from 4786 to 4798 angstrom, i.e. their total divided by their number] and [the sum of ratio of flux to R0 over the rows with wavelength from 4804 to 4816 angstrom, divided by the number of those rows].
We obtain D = 0.976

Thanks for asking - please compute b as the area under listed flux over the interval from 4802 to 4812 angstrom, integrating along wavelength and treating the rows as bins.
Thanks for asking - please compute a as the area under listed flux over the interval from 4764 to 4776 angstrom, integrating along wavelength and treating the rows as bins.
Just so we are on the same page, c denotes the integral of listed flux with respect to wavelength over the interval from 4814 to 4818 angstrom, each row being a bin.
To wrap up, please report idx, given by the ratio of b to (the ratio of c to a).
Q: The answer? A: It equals 294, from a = 130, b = 103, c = 45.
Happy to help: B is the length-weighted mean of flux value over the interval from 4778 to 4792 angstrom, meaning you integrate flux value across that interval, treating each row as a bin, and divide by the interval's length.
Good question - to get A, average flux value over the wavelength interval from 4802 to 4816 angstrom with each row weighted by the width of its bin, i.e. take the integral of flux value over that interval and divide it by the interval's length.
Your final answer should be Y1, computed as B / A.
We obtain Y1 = 1.05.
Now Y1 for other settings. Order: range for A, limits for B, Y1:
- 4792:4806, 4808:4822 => 0.97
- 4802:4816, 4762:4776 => 1.03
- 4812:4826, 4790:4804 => 1.04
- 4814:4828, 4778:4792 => 1.06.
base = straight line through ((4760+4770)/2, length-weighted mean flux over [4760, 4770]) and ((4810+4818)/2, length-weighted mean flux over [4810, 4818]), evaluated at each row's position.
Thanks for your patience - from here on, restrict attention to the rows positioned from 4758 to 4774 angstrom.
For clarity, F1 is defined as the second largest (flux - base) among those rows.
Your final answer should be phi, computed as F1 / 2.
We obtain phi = 0.271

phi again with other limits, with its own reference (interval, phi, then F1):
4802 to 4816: 0.130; 0.26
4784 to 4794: 0.105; 0.21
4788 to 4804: 0.130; 0.26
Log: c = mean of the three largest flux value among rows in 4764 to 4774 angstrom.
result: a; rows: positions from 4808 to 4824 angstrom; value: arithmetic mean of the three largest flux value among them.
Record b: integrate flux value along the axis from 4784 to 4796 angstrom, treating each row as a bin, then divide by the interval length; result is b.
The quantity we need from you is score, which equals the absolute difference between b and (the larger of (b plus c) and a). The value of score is 11.3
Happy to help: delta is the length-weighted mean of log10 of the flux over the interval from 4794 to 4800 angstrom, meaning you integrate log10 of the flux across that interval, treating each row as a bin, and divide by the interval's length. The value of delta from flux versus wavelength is 1.03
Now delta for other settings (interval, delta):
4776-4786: 1.04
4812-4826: 1.02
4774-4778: 1.01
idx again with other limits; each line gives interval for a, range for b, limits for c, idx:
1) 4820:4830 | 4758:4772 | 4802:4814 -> 127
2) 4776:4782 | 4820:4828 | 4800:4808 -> 61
